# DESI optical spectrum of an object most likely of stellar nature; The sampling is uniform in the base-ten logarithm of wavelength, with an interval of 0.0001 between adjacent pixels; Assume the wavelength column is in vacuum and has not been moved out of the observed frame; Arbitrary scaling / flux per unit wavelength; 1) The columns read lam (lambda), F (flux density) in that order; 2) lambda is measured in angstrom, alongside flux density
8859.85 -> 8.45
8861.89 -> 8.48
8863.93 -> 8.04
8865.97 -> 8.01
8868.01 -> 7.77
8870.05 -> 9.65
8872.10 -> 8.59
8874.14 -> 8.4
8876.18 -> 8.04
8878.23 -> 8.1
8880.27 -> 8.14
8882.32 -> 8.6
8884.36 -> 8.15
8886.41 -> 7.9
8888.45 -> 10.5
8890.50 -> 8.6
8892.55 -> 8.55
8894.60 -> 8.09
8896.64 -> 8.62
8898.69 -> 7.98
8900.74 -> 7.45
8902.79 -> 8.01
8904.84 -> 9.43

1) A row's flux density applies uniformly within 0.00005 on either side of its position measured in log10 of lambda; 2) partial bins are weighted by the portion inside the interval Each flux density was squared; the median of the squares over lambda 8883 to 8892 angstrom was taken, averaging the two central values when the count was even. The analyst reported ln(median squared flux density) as 4.25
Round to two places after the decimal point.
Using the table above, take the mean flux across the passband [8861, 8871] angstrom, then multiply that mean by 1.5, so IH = 12.58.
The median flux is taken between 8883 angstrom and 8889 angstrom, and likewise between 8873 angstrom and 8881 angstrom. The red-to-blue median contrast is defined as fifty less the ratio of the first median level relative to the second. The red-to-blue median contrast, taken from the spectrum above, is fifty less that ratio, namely 49.00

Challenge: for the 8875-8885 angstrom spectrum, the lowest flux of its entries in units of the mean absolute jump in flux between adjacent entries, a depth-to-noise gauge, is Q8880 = 31.8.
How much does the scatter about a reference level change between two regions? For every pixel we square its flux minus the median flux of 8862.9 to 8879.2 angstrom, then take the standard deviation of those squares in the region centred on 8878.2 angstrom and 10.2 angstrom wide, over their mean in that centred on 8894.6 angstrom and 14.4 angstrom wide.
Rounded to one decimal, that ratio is 0.1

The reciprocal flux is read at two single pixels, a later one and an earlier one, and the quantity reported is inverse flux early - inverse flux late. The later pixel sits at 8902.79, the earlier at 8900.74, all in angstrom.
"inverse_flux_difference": 0.009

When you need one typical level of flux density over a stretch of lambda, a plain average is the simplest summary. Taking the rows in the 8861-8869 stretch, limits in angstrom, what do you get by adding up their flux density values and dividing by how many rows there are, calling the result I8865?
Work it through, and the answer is 8.07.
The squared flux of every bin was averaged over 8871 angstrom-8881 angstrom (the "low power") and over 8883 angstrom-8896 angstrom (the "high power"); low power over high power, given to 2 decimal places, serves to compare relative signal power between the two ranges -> 0.91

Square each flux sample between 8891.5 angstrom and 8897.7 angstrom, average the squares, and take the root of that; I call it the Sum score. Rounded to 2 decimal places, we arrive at 8.42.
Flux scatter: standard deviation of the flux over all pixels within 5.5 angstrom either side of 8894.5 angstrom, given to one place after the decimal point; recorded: 0.3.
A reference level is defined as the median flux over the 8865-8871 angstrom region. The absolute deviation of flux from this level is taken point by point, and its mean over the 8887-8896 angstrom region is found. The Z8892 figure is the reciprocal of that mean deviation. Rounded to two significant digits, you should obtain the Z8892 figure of 1.1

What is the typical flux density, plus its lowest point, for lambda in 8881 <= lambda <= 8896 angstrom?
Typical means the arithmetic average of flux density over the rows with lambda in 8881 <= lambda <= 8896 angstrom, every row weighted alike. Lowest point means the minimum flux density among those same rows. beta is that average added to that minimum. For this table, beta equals 16.5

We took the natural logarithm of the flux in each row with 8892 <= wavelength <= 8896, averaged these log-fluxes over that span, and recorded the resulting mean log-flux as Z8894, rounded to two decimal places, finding 2.12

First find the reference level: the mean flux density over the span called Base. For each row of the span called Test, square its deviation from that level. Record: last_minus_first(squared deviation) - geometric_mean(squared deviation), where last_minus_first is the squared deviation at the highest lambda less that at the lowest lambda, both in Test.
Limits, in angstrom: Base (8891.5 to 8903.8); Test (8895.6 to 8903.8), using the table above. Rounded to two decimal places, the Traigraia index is -0.31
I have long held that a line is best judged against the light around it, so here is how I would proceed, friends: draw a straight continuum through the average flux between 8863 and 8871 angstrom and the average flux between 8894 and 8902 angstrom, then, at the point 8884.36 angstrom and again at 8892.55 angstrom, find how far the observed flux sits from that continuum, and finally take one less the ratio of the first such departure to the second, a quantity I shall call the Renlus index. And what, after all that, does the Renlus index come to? 1.1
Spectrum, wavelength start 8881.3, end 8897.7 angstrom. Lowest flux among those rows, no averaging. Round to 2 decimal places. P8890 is 7.90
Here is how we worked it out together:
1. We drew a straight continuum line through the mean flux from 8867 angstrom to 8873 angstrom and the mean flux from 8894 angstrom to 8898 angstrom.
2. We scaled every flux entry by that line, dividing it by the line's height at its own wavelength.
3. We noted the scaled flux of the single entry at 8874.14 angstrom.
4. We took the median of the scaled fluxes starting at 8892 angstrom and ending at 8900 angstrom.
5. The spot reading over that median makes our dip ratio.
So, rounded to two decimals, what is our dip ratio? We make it 0.98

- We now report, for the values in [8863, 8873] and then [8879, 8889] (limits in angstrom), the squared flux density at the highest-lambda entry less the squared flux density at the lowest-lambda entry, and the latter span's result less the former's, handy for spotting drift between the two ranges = 35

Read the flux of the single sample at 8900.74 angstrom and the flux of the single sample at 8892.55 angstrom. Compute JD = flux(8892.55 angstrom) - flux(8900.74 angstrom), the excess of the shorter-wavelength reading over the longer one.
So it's 1.1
